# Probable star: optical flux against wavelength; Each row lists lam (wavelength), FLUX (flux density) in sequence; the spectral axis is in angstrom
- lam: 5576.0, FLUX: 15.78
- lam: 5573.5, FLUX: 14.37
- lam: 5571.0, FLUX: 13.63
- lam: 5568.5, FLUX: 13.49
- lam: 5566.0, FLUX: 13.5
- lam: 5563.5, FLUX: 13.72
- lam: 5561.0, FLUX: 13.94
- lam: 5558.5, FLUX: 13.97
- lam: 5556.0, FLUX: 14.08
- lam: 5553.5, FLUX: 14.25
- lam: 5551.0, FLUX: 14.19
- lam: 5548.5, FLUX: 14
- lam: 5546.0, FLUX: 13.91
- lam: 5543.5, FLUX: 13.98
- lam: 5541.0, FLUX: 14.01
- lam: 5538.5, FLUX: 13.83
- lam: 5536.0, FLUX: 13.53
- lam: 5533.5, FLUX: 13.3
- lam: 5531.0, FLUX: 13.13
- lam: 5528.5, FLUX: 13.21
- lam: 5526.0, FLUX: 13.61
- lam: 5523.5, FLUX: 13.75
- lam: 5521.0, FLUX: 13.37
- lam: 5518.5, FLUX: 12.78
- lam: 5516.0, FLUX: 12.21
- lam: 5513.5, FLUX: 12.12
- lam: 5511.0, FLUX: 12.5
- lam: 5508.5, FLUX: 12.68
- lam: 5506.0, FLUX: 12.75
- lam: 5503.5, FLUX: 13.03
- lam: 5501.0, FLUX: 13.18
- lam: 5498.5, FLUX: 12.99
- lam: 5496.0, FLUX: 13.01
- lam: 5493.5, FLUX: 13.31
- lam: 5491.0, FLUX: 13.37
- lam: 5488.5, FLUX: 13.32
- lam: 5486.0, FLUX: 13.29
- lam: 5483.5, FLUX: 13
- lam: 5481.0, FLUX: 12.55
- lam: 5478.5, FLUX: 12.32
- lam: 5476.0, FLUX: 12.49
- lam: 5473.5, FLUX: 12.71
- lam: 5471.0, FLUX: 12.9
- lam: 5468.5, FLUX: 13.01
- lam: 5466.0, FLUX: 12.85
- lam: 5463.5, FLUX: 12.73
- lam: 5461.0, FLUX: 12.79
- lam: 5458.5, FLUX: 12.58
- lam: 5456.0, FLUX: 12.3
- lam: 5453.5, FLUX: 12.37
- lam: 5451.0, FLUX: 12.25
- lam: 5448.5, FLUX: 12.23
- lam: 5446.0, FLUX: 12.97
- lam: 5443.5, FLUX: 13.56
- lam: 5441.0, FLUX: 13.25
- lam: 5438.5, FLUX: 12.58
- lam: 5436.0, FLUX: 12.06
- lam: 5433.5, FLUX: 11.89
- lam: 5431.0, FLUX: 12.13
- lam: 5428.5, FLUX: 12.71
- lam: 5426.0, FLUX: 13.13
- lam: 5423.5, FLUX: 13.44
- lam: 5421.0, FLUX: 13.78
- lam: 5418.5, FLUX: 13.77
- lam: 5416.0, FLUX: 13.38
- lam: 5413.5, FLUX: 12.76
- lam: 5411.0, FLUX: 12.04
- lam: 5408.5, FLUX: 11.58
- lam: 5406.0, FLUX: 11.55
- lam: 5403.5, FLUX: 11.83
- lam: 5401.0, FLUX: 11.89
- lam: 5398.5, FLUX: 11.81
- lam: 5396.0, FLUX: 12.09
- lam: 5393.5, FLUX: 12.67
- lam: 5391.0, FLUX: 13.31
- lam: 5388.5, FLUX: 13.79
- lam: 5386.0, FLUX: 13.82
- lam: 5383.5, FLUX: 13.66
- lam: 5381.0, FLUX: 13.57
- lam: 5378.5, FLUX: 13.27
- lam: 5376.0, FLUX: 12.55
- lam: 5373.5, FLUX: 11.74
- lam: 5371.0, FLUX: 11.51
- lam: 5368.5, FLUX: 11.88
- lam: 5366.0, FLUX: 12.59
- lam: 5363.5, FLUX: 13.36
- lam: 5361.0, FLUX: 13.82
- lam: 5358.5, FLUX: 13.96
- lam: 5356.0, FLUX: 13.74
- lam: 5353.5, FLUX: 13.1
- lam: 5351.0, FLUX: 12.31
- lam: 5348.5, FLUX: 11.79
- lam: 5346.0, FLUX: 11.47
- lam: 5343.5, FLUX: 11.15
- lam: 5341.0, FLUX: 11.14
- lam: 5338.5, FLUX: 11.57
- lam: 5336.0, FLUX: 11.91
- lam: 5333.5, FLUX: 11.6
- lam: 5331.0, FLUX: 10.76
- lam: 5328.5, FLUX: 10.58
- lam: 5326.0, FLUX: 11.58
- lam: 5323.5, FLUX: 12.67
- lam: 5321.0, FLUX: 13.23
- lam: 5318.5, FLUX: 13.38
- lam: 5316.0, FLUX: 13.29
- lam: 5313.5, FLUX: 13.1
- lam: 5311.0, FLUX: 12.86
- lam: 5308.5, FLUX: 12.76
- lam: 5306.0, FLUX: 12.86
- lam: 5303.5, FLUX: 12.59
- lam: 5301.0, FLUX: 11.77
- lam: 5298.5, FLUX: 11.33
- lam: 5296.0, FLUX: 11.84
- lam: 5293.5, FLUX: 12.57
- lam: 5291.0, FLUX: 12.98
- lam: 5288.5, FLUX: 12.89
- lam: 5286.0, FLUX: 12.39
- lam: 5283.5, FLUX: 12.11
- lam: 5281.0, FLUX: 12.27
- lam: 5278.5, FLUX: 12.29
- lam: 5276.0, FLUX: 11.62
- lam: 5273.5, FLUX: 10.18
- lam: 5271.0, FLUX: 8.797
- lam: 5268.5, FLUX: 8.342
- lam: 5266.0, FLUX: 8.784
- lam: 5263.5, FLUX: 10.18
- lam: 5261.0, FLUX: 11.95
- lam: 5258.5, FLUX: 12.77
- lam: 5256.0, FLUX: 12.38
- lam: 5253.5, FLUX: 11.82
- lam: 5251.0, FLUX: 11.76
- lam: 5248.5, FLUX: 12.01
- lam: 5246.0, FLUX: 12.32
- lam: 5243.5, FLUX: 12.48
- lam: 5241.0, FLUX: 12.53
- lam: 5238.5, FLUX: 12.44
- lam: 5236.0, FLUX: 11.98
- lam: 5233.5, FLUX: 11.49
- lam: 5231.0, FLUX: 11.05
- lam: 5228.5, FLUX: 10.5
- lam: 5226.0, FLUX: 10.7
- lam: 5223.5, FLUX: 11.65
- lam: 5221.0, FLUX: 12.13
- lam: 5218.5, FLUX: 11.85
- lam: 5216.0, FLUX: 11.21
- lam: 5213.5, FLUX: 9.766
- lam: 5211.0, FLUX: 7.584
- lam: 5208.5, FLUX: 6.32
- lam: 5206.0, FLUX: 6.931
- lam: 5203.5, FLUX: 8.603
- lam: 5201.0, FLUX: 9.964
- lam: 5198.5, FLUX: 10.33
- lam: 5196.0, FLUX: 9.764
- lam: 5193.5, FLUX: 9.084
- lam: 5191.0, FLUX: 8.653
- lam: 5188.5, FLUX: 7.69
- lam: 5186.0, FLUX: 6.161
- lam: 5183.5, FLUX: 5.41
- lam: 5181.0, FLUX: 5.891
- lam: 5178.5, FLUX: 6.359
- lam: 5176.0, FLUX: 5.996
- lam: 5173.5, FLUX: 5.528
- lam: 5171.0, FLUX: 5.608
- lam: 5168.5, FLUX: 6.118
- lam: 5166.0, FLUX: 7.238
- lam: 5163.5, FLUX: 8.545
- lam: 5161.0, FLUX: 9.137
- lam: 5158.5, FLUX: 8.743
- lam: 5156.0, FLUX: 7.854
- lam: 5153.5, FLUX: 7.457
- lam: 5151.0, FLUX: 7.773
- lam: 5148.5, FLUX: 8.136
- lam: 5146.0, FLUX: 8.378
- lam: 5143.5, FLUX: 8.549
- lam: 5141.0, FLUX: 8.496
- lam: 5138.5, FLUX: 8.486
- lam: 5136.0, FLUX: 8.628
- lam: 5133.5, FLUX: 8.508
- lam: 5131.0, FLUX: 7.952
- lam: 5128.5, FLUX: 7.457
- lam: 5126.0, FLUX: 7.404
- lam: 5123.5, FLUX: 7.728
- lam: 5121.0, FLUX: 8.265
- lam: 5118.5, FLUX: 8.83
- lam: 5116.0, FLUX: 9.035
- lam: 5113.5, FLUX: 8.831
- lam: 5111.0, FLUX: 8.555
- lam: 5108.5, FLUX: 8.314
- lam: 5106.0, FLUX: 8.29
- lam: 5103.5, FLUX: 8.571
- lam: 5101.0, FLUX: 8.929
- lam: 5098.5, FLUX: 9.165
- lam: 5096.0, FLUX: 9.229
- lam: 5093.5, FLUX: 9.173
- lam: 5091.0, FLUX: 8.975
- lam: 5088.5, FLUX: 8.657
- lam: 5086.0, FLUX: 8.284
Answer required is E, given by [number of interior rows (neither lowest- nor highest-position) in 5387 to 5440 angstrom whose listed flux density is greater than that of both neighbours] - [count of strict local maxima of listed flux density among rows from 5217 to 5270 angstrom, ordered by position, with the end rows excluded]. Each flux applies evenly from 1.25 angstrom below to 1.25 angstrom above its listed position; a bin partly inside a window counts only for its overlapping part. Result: -1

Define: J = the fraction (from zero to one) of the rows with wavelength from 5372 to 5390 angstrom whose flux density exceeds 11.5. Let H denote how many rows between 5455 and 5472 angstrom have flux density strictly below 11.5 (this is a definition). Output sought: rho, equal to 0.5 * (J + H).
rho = 0.50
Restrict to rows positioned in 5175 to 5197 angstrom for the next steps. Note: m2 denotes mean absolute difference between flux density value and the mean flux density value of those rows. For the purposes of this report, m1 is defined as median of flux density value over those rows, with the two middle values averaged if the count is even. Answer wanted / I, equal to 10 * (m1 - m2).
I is 50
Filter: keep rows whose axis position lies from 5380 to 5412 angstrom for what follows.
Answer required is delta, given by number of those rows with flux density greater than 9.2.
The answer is 13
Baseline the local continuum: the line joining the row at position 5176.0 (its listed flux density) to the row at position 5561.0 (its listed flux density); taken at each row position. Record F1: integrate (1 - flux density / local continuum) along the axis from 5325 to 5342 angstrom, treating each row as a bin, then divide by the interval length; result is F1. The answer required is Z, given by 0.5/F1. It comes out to -2.2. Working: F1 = -0.22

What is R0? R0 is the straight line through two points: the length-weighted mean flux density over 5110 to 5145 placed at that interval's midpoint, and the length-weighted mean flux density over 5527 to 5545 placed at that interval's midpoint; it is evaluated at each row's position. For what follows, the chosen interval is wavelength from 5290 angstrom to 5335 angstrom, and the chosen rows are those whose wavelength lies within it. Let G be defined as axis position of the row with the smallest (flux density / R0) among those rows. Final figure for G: 5328.5 angstrom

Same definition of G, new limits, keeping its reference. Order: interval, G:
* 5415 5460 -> 5433.5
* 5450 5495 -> 5478.5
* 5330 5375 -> 5331.0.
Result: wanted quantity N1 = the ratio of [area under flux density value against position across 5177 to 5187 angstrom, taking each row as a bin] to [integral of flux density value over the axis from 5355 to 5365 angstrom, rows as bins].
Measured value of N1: 0.4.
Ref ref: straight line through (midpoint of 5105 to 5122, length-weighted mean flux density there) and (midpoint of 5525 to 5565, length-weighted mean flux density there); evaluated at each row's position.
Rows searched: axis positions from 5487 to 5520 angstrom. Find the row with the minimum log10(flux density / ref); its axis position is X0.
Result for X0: 5513.5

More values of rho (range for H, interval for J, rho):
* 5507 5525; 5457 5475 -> 0.50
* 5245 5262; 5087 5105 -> 0.00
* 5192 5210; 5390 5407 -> 4.00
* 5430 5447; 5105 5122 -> 0.00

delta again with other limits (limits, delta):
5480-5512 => 13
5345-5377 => 13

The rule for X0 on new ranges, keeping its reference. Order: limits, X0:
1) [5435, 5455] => 5436.0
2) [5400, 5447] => 5406.0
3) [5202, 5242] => 5208.5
